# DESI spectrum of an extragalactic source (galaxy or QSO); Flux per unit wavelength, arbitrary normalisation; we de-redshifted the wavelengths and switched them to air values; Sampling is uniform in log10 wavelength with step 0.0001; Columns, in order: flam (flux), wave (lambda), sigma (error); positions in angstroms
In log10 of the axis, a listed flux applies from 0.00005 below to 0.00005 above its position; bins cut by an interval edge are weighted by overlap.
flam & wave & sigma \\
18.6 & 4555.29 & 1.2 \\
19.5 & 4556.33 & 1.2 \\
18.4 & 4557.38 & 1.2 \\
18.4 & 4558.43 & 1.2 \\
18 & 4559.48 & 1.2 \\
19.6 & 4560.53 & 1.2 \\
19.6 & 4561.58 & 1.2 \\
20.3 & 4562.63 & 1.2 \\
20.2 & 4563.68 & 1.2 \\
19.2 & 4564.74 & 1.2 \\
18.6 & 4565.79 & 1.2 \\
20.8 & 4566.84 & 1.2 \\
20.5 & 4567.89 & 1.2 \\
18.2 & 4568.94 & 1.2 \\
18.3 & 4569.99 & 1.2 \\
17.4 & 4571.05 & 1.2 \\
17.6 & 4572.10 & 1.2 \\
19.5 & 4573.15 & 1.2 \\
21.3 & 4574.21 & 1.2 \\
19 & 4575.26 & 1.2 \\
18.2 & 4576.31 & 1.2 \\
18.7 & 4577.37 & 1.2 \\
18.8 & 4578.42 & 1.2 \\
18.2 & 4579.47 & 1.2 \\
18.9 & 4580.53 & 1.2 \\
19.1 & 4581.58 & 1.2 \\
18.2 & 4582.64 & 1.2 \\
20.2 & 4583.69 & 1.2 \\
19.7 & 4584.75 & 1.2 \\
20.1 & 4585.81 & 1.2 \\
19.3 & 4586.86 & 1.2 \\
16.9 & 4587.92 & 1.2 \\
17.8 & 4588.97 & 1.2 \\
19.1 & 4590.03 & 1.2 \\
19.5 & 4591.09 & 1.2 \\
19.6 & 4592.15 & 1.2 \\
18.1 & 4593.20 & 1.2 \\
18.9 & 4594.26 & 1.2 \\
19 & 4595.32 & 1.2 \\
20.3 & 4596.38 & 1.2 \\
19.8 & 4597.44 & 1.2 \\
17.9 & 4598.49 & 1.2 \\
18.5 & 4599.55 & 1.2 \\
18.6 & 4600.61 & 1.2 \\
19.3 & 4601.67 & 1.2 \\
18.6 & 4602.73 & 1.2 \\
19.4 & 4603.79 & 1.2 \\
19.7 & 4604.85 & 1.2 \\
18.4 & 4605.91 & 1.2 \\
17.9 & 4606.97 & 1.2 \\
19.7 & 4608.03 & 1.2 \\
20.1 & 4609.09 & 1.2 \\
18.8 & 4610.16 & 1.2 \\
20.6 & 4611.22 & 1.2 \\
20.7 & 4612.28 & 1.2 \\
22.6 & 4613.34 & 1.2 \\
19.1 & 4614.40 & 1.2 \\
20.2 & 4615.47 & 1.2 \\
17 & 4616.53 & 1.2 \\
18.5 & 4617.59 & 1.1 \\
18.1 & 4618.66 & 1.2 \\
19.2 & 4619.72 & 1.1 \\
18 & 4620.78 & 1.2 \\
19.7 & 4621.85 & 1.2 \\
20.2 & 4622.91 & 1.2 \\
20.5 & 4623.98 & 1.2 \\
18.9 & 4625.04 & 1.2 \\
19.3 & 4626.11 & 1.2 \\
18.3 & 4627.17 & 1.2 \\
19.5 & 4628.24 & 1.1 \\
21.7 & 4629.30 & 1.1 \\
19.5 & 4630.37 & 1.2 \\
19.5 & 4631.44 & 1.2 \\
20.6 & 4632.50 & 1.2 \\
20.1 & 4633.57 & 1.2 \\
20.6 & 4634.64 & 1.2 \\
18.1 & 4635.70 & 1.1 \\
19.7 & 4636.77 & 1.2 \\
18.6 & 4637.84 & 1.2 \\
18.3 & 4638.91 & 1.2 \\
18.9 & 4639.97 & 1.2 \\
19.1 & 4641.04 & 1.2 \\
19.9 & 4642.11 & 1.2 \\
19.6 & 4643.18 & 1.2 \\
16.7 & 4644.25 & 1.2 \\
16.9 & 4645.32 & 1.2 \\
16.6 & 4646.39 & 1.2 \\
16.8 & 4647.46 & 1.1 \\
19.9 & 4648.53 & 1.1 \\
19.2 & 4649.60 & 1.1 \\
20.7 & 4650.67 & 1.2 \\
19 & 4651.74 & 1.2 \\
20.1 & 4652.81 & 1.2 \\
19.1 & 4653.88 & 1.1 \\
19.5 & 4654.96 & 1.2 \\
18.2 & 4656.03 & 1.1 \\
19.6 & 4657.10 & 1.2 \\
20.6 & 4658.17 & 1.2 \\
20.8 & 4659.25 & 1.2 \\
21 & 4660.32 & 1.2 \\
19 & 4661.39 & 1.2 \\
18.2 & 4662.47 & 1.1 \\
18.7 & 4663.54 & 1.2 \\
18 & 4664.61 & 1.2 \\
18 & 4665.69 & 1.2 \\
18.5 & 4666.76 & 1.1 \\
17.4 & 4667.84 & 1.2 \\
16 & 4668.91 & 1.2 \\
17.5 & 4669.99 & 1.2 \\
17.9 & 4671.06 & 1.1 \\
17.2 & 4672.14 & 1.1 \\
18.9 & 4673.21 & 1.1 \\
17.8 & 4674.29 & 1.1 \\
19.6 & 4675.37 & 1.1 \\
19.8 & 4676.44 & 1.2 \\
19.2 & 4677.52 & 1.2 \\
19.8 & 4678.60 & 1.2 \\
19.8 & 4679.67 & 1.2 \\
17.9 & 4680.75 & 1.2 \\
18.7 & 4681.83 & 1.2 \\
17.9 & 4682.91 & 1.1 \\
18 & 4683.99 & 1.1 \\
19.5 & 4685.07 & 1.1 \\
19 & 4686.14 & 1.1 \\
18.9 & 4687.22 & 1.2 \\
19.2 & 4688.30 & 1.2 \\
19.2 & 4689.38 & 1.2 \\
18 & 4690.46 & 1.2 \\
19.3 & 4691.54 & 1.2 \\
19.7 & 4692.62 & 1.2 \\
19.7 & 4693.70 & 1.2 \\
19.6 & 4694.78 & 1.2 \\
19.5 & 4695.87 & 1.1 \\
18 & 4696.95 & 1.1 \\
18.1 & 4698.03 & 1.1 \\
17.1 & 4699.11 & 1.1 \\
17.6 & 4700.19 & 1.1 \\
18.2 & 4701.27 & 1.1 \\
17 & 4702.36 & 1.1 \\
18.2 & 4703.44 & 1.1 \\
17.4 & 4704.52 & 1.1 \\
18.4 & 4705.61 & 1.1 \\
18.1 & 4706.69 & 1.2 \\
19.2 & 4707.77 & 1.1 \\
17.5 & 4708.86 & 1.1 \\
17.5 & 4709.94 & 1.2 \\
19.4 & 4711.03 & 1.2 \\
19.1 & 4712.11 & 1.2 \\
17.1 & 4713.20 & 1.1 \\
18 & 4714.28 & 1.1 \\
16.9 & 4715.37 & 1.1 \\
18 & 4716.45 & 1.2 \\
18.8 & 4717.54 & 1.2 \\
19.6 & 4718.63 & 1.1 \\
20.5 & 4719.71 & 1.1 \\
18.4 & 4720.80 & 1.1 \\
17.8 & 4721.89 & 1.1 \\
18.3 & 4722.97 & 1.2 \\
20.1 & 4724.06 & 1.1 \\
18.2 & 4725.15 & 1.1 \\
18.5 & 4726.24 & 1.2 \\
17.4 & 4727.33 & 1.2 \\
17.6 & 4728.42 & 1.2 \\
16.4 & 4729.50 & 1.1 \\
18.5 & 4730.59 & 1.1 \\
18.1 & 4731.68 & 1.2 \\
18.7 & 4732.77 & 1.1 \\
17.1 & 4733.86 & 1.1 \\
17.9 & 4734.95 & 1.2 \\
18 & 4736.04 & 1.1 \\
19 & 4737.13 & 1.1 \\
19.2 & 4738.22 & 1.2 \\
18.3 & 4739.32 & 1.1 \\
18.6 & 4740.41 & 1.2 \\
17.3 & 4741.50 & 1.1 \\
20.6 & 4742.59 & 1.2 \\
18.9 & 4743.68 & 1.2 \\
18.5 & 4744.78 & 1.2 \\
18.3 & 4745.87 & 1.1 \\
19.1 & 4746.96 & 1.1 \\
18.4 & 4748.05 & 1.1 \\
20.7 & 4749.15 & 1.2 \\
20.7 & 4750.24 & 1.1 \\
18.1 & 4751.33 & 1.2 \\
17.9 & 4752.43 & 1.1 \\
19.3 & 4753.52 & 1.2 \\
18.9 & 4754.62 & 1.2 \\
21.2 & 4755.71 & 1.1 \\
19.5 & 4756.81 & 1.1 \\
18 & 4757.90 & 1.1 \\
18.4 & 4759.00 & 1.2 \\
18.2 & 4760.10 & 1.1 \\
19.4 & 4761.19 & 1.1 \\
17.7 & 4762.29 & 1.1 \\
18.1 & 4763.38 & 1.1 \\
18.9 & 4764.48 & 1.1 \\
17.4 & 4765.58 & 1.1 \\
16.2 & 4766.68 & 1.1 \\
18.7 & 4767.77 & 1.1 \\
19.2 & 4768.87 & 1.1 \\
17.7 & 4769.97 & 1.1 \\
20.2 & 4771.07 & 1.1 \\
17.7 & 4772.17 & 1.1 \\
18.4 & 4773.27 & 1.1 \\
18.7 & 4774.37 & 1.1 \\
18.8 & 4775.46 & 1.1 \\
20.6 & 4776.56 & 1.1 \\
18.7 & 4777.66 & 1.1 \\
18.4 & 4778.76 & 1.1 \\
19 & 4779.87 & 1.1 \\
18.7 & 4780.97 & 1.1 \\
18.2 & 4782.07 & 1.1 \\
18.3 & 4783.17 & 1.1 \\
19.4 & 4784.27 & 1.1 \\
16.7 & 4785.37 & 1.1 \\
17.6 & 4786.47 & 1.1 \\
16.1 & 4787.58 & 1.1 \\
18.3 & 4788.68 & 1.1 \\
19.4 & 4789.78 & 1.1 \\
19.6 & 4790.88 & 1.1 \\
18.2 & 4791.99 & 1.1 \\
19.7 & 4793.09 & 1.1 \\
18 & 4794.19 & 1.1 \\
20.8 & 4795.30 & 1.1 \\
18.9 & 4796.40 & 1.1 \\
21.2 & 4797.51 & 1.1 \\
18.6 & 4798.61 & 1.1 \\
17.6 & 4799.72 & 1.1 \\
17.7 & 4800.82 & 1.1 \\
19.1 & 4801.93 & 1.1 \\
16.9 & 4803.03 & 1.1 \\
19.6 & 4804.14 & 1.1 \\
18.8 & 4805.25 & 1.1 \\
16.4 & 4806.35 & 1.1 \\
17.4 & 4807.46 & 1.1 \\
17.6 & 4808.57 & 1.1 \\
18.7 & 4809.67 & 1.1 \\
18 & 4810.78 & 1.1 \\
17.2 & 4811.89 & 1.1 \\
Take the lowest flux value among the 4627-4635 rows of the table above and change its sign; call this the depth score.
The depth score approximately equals -18.3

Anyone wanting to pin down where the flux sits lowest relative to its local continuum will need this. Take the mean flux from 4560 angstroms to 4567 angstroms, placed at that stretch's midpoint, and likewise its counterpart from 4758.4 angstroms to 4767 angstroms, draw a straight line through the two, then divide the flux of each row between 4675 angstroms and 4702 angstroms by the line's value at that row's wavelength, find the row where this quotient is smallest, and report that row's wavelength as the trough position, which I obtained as 4699.11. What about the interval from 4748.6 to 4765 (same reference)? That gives 4762.29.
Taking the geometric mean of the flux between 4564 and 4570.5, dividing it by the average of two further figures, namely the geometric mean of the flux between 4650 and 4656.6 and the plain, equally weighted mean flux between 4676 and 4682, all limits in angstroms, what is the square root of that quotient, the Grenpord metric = 1.00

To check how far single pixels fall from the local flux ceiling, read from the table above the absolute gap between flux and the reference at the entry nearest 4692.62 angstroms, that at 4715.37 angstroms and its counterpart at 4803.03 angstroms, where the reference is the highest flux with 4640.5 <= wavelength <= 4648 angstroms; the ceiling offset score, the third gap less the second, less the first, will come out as -0.2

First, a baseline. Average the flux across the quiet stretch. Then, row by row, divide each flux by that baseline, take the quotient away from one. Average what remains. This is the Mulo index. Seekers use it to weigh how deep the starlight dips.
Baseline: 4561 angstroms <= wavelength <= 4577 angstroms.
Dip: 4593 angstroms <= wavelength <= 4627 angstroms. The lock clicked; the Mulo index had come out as 0.00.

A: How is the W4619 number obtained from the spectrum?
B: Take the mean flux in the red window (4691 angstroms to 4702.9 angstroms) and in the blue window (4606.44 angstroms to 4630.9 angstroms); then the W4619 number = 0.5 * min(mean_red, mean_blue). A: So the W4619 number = 9.26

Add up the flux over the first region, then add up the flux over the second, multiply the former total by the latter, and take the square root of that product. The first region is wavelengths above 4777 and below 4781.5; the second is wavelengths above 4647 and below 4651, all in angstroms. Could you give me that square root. 76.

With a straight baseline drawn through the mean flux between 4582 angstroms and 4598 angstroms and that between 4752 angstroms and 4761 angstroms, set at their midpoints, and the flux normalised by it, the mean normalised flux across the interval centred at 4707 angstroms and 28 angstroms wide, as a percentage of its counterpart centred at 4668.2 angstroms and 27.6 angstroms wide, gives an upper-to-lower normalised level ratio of 98.0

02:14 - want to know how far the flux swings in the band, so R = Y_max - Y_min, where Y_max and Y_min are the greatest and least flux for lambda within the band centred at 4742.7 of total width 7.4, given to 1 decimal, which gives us 3.3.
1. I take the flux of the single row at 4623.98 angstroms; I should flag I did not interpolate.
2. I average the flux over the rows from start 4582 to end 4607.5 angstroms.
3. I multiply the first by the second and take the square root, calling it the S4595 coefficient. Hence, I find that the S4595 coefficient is 19.7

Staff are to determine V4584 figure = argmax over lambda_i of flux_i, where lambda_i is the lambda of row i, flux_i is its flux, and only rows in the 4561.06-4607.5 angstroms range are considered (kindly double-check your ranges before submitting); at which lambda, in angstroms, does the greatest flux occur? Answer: 4574.21 angstroms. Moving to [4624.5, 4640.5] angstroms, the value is 4629.30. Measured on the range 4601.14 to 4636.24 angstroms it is 4613.34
